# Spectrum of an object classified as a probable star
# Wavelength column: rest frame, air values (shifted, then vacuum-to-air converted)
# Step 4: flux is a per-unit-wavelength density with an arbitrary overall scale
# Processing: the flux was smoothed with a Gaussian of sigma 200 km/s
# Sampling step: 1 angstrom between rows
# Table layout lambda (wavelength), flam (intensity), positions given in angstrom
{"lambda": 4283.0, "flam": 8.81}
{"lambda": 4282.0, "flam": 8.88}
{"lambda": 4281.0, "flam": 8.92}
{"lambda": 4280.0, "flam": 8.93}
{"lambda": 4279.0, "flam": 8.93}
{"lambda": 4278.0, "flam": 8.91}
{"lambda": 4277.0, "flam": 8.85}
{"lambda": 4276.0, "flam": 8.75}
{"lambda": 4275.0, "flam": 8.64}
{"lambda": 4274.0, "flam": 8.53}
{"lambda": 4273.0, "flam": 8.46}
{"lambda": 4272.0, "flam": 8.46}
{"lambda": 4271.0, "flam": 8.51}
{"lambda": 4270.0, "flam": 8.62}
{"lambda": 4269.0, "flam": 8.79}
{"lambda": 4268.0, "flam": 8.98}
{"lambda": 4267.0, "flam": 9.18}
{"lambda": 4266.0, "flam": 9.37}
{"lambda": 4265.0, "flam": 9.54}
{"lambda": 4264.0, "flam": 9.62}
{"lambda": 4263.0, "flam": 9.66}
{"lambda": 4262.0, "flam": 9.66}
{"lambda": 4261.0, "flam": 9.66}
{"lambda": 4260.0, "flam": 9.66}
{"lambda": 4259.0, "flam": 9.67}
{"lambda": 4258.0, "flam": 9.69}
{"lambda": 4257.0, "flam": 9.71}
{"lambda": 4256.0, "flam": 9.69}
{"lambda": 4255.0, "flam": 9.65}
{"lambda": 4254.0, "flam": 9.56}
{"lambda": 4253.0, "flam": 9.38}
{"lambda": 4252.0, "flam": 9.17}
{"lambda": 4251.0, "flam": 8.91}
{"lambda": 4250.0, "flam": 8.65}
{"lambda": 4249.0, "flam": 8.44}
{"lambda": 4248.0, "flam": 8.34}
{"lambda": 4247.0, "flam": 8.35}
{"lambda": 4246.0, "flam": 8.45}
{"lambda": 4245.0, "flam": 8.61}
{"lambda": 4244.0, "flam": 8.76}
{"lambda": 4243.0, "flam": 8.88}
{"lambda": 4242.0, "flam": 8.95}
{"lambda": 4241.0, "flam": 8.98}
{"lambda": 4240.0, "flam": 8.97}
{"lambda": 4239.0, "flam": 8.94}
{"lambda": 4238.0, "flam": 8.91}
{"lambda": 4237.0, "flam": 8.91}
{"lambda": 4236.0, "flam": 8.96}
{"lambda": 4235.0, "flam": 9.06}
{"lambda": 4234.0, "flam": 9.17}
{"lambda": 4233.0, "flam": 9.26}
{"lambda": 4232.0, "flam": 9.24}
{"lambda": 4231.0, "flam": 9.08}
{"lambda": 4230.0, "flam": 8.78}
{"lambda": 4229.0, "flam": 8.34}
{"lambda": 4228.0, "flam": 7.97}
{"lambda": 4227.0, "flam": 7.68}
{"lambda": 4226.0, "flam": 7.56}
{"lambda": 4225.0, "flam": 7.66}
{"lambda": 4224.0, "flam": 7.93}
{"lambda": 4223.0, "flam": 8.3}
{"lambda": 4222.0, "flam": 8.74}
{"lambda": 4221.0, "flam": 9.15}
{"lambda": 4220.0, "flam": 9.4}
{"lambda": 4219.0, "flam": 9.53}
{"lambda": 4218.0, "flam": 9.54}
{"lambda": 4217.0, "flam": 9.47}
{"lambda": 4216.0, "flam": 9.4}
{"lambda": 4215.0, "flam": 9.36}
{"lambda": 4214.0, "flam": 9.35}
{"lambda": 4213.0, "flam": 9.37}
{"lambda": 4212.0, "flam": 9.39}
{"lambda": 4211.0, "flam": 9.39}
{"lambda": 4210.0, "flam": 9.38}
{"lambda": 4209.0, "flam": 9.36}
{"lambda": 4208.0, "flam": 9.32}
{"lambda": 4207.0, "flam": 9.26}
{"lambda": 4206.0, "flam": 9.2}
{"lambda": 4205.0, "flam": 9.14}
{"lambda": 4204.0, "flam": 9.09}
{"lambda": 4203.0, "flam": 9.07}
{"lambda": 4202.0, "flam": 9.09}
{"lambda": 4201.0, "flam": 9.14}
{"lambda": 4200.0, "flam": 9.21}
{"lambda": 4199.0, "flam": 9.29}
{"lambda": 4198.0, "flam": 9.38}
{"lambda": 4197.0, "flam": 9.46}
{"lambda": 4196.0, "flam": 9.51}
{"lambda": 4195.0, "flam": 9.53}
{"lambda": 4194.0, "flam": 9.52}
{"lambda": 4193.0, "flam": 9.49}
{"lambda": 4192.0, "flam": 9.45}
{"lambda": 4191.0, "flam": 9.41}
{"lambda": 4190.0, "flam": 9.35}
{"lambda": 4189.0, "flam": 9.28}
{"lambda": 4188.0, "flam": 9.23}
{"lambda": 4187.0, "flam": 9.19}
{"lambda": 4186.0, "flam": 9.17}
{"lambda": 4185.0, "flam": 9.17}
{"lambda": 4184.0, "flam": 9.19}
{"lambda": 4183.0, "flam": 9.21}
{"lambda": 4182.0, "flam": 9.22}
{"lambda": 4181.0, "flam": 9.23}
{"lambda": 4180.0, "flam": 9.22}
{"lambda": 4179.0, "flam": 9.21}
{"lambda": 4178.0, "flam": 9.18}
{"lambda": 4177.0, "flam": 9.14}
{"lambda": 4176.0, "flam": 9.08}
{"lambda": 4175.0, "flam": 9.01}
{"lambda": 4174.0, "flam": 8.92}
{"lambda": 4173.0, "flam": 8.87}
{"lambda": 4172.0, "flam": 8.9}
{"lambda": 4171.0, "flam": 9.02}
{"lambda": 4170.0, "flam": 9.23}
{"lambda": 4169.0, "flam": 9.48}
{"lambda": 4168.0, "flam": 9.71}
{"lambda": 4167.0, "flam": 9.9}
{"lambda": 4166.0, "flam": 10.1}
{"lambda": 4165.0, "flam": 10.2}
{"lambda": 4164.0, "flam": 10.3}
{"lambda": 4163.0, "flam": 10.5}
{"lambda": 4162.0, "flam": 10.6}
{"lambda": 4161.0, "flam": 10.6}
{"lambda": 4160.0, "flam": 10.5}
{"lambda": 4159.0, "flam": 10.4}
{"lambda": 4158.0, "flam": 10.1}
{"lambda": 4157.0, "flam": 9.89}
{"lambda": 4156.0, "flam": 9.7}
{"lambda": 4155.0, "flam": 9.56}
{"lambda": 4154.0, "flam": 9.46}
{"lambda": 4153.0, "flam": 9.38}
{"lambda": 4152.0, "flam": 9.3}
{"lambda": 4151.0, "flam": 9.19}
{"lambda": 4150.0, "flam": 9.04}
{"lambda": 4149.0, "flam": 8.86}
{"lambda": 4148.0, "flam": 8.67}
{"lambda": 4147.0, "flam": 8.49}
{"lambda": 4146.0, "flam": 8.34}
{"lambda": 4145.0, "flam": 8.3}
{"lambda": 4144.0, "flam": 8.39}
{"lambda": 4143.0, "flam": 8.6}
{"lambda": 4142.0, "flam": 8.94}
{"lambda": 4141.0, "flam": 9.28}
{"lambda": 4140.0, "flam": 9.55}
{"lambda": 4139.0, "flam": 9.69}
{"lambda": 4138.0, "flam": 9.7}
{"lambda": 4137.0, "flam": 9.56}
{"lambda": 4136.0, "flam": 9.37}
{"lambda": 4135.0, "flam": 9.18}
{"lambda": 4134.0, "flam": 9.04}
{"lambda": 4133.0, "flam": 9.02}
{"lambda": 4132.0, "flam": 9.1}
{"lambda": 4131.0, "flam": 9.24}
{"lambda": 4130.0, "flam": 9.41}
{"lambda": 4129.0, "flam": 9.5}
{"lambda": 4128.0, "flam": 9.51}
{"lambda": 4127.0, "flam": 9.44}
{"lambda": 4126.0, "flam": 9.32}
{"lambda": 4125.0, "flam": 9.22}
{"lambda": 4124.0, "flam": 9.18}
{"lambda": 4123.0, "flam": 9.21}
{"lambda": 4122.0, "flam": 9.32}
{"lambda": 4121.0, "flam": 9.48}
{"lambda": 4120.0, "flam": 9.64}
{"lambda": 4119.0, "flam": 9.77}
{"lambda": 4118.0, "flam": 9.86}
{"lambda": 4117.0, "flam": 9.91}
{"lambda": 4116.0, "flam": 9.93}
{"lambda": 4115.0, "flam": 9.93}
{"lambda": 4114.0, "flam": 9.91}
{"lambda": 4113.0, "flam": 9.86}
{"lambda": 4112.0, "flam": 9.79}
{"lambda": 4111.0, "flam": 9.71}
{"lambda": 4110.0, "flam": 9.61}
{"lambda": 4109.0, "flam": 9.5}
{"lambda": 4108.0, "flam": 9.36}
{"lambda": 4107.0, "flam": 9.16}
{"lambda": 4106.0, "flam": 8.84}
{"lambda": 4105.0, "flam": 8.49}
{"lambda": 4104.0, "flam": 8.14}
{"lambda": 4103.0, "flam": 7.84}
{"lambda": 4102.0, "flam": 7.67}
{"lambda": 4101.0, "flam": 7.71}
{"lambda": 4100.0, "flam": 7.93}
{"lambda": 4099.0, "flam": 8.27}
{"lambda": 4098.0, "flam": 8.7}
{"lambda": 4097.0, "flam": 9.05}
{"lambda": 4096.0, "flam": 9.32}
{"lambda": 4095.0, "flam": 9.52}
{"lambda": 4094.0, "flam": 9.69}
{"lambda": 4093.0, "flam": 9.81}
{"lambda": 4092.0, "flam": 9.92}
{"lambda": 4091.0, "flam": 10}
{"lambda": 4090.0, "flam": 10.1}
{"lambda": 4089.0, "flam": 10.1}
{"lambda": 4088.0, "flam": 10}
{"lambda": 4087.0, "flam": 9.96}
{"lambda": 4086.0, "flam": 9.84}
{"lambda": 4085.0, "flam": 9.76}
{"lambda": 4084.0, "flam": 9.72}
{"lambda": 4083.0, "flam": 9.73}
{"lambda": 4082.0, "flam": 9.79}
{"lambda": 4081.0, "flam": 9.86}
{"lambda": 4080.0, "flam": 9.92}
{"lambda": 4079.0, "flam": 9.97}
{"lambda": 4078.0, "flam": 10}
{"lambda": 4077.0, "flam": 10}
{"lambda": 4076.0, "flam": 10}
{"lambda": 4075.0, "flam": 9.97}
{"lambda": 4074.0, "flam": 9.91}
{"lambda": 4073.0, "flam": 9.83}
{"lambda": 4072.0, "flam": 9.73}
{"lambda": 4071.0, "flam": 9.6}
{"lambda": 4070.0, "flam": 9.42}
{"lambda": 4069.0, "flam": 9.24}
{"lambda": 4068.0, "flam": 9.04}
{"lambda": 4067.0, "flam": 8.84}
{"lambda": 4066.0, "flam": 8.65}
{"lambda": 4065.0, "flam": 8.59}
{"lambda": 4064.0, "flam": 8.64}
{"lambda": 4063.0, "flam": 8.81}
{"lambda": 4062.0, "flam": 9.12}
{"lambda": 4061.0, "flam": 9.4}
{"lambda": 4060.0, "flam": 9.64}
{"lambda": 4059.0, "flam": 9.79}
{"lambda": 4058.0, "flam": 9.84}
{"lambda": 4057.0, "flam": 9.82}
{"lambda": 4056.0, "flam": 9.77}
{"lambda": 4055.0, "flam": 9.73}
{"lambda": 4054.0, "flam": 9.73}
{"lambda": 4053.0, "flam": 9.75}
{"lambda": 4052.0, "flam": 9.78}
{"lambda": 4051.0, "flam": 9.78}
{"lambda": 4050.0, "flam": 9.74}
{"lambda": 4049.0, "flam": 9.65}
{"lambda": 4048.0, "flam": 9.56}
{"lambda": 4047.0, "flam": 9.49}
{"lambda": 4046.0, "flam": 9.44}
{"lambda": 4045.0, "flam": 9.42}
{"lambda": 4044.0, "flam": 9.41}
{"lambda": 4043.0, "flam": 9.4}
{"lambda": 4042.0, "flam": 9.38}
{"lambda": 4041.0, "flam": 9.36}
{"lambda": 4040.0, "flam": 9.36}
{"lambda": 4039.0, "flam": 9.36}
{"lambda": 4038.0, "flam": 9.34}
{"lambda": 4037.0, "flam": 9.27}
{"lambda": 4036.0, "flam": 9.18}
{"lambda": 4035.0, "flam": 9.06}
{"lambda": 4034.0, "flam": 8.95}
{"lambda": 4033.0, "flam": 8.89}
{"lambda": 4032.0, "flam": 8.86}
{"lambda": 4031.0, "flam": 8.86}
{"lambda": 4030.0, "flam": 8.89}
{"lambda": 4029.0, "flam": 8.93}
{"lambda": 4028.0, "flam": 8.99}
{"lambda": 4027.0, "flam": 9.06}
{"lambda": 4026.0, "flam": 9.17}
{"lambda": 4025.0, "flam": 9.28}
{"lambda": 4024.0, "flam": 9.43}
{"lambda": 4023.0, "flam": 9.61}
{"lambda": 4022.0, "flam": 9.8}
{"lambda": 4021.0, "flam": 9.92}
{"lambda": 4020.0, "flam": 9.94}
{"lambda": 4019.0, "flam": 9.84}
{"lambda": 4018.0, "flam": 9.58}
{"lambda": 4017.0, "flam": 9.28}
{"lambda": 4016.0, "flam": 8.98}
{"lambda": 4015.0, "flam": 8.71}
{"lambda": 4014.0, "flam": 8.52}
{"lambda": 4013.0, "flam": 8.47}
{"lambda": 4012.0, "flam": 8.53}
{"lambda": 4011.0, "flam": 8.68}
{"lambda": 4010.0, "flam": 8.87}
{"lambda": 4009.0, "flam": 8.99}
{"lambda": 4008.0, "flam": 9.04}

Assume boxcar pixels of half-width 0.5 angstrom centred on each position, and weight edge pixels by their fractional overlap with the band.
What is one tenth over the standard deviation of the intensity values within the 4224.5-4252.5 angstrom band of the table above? 0.21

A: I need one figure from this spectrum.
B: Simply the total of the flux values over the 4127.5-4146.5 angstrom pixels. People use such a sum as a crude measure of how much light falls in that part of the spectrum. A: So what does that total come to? 174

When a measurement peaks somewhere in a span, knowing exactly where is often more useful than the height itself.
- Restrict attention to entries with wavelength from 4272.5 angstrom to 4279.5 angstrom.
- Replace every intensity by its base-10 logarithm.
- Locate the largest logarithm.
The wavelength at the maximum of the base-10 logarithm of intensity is 4279.0 angstrom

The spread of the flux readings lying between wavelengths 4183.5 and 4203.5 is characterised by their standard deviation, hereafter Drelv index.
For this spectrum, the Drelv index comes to 0.15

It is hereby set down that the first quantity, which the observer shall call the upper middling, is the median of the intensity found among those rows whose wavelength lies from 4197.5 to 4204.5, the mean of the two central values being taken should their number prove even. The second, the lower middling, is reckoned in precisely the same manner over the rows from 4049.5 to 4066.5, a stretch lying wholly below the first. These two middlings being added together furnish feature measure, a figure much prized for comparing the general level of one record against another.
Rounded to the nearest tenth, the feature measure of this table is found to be 18.9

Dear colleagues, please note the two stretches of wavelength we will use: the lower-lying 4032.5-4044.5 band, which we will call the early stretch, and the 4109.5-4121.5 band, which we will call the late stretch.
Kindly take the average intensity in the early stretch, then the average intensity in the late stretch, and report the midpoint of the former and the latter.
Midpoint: 9.5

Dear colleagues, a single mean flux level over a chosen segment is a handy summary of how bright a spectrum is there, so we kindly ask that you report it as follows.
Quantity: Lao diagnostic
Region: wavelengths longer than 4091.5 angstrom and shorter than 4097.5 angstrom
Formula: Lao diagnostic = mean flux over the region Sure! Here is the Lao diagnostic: 9.55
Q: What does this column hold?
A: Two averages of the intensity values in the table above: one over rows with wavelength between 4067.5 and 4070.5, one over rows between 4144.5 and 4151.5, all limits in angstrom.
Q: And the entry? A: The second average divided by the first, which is 0.94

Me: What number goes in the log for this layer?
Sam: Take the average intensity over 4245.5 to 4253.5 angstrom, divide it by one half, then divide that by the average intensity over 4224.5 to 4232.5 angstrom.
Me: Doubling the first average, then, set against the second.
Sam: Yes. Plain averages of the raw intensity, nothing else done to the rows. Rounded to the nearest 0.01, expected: 2.10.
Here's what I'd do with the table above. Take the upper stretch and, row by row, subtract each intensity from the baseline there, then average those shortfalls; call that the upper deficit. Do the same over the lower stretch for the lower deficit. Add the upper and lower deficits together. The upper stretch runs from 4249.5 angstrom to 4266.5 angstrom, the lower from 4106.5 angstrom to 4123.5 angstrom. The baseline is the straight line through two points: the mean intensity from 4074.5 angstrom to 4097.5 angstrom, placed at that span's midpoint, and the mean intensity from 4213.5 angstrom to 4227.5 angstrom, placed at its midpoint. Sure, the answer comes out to -1.0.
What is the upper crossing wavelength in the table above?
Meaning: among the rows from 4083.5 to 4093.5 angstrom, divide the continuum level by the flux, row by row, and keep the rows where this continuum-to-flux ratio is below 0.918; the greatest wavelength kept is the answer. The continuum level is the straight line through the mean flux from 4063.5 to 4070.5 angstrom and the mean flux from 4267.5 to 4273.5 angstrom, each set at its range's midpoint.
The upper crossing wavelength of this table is 4093.0 angstrom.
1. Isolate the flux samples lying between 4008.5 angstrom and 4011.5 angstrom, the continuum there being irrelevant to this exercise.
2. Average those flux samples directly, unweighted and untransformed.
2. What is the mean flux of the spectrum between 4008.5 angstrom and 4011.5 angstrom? 8.8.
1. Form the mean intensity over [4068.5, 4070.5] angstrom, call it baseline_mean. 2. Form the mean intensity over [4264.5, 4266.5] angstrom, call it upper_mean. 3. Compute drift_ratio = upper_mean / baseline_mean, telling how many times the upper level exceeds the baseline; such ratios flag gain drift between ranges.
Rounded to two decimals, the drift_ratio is 1.01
